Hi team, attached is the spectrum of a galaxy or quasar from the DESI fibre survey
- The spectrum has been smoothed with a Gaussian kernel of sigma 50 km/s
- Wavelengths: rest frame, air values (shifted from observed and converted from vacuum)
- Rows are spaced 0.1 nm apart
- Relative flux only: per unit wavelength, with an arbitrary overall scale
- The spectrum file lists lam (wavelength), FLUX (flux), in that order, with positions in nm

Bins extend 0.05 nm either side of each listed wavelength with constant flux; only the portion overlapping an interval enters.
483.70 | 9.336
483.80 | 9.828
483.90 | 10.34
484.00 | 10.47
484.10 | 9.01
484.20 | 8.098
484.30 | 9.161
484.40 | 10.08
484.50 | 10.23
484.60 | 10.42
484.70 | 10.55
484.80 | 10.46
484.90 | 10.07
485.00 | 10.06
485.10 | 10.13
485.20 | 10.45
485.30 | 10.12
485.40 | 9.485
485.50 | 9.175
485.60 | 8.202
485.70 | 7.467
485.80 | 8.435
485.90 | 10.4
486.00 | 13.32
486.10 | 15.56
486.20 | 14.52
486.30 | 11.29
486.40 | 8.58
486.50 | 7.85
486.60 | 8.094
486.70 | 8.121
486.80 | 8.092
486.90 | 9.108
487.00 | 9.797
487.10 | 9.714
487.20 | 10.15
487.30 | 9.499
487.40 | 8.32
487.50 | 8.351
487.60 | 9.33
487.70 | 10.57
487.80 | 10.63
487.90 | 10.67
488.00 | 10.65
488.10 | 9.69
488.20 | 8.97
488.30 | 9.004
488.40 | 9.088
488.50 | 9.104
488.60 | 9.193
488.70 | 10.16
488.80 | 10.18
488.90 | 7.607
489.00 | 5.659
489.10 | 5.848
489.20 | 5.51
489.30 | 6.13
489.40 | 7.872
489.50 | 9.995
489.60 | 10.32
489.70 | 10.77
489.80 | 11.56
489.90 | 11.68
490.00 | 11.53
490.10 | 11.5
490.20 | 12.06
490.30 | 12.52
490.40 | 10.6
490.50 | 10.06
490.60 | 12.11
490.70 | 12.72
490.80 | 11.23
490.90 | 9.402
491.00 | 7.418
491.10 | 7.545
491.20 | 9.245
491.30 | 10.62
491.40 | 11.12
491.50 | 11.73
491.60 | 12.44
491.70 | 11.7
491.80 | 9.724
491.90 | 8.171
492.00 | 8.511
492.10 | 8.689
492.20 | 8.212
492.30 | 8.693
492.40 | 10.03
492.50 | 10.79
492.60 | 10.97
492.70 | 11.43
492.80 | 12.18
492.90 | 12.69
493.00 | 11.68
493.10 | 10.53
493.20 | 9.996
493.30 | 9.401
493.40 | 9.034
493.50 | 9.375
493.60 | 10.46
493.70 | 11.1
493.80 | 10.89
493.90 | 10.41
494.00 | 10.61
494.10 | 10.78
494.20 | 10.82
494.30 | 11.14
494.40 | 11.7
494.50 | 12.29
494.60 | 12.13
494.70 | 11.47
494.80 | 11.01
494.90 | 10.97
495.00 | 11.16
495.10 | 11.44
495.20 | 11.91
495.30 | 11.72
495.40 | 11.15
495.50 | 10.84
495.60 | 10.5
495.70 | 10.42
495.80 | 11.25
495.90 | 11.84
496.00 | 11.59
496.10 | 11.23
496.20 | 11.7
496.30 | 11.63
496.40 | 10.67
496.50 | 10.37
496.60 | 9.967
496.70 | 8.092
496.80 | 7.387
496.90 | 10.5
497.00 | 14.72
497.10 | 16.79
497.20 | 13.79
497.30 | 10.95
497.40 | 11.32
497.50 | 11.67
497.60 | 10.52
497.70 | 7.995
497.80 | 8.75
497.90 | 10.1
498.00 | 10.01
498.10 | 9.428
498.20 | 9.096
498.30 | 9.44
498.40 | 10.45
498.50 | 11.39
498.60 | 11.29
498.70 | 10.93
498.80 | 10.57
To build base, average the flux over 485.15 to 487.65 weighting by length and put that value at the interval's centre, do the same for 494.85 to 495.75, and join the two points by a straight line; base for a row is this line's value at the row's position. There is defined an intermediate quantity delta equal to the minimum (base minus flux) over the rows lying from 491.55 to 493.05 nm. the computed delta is -1.9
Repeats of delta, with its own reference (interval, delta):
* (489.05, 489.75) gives -0.5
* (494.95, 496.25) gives -0.8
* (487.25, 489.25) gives -0.7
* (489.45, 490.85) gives -2.3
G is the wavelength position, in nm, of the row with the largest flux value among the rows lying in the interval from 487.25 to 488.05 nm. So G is 487.90 nm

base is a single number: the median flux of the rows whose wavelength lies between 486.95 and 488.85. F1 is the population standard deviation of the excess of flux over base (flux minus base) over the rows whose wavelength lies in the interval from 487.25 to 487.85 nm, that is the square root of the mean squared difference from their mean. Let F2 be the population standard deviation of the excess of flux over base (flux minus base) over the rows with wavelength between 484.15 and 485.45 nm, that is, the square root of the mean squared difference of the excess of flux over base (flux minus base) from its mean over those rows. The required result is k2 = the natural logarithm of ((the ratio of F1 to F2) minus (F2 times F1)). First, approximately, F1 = 0.9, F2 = 0.65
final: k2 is -0.21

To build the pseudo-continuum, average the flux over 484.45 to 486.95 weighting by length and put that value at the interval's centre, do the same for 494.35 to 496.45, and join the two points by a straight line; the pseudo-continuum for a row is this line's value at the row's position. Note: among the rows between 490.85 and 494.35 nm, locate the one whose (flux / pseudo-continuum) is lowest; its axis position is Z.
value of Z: 491.00 nm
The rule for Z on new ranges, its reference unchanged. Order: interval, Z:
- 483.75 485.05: 484.20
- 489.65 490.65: 490.50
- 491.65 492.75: 491.90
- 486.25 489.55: 489.20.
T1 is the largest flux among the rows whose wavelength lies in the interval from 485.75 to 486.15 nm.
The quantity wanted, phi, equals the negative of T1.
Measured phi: -16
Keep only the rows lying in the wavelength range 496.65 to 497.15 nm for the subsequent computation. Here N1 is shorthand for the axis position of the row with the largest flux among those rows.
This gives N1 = 497.10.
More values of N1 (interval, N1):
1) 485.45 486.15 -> 486.10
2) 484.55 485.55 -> 484.70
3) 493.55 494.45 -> 494.40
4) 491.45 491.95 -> 491.60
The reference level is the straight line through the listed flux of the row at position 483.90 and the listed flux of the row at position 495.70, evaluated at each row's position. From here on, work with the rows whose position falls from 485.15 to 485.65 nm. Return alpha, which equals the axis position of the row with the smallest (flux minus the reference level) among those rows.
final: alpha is 485.60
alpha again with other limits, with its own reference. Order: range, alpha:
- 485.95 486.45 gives 486.40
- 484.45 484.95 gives 484.90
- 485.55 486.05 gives 485.70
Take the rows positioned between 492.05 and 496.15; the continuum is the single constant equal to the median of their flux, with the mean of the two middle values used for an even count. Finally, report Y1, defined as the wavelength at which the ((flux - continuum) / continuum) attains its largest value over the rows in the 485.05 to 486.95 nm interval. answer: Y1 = 486.10 nm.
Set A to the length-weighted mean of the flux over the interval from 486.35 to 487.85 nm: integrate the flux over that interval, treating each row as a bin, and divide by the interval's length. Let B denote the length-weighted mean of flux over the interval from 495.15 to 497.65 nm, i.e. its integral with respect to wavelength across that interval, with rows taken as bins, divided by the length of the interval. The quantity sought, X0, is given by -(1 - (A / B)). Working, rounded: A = 9.1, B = 11.3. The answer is -0.20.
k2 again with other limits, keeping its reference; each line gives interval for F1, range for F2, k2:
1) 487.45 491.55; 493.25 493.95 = 0.05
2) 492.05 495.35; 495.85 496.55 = 0.42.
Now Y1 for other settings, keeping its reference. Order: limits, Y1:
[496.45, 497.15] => 497.10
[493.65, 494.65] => 494.50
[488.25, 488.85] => 488.80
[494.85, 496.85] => 495.20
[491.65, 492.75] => 491.70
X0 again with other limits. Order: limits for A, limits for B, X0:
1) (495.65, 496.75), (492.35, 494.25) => 0.01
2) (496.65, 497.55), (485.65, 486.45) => 0.04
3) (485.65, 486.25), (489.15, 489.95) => 0.26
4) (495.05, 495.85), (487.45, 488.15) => 0.12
